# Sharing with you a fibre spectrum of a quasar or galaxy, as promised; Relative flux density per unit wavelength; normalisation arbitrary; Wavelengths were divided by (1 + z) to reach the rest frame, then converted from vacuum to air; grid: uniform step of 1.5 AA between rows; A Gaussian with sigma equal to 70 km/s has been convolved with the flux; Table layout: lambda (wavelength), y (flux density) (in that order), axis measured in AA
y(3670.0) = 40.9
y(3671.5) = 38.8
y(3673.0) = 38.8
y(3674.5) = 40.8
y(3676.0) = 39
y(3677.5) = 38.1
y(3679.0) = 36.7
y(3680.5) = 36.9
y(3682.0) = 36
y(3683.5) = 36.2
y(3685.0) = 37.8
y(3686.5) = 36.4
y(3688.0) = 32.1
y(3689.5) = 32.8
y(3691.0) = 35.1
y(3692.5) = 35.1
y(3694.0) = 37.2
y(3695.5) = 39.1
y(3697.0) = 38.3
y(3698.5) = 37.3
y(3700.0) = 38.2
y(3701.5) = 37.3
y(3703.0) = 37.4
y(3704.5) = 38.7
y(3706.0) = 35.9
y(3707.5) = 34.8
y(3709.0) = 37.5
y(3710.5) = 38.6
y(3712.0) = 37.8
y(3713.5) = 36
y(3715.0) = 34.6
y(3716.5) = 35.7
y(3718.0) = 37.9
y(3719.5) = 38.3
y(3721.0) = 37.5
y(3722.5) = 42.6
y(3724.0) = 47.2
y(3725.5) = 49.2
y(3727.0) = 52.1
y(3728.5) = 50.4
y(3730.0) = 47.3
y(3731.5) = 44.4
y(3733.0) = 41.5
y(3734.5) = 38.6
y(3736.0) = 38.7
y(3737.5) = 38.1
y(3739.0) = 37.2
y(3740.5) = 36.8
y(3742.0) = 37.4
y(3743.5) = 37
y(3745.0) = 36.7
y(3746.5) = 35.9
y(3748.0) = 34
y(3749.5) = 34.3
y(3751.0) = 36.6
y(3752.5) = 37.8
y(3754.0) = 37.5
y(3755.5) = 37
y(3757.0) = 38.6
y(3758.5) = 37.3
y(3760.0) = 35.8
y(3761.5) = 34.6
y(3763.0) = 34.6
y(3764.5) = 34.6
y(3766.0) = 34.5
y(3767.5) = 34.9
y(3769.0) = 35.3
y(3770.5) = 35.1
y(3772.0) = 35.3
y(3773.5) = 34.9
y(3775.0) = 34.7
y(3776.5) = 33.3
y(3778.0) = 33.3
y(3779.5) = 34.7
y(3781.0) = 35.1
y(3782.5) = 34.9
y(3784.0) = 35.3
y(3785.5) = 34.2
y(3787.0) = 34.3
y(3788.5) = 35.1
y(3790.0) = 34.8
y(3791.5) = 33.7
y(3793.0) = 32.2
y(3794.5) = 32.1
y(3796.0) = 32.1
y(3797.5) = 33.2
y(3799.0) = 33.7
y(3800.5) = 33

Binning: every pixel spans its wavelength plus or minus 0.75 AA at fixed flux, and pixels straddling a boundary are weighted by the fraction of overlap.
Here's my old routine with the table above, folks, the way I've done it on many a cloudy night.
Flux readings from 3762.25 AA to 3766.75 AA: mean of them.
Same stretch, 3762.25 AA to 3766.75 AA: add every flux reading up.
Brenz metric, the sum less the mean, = 69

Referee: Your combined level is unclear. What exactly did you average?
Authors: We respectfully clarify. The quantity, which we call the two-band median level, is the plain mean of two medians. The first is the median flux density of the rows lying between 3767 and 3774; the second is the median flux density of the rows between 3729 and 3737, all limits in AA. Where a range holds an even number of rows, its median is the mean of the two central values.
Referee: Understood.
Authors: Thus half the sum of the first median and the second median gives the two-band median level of 38.3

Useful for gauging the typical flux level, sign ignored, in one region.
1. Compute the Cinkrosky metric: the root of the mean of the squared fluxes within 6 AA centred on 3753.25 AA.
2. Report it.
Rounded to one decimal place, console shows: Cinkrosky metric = 37.2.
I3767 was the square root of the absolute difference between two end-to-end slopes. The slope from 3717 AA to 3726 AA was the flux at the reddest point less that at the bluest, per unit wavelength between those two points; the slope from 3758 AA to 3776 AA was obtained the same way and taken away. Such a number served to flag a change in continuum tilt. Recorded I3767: 1.3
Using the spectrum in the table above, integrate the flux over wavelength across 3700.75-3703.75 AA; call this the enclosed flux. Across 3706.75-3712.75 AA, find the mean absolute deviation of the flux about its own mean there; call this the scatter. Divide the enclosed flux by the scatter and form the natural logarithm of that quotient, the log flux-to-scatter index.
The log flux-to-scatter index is 4.5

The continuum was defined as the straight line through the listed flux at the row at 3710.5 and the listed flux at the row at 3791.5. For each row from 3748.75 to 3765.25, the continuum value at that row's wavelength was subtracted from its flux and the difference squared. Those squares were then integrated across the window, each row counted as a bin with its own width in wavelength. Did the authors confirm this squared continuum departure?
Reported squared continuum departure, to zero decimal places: 35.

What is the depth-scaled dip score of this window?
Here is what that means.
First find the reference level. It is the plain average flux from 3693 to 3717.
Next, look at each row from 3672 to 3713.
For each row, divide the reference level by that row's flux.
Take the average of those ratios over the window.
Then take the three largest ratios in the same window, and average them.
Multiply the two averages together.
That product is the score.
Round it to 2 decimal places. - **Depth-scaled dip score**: 1.13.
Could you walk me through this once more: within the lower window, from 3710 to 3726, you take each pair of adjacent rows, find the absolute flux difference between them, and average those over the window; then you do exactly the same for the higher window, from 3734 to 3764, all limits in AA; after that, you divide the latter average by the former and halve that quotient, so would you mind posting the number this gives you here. 0.21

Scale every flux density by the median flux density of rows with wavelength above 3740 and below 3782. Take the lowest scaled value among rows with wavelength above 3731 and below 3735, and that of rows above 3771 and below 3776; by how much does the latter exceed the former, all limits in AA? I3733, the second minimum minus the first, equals -0.11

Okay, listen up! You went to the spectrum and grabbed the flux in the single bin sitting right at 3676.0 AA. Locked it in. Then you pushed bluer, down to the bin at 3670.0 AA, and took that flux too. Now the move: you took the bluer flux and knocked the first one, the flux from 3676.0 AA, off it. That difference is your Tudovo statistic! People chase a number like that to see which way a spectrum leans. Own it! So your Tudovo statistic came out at 2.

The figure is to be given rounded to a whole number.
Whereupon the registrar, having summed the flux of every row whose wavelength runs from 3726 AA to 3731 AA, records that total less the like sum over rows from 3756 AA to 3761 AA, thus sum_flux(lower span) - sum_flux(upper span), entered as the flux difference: 38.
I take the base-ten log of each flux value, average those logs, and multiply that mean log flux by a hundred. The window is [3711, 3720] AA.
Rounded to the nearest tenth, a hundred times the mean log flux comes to 156.5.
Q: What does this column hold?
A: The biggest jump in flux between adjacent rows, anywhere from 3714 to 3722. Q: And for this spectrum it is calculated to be 2.2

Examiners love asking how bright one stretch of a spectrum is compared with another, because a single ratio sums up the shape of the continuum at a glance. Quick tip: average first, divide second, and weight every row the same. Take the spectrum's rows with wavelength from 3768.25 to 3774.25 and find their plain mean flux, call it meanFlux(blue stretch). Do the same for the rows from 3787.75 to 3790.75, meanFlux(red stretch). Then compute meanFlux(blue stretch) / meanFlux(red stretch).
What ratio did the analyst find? 1.01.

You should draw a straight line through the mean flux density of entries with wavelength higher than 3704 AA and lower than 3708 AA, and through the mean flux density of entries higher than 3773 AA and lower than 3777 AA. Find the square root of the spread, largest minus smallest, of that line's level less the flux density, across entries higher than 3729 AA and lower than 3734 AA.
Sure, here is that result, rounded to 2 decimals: 2.39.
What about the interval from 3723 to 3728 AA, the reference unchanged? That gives 2.23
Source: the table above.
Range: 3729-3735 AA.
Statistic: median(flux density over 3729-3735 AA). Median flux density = 43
